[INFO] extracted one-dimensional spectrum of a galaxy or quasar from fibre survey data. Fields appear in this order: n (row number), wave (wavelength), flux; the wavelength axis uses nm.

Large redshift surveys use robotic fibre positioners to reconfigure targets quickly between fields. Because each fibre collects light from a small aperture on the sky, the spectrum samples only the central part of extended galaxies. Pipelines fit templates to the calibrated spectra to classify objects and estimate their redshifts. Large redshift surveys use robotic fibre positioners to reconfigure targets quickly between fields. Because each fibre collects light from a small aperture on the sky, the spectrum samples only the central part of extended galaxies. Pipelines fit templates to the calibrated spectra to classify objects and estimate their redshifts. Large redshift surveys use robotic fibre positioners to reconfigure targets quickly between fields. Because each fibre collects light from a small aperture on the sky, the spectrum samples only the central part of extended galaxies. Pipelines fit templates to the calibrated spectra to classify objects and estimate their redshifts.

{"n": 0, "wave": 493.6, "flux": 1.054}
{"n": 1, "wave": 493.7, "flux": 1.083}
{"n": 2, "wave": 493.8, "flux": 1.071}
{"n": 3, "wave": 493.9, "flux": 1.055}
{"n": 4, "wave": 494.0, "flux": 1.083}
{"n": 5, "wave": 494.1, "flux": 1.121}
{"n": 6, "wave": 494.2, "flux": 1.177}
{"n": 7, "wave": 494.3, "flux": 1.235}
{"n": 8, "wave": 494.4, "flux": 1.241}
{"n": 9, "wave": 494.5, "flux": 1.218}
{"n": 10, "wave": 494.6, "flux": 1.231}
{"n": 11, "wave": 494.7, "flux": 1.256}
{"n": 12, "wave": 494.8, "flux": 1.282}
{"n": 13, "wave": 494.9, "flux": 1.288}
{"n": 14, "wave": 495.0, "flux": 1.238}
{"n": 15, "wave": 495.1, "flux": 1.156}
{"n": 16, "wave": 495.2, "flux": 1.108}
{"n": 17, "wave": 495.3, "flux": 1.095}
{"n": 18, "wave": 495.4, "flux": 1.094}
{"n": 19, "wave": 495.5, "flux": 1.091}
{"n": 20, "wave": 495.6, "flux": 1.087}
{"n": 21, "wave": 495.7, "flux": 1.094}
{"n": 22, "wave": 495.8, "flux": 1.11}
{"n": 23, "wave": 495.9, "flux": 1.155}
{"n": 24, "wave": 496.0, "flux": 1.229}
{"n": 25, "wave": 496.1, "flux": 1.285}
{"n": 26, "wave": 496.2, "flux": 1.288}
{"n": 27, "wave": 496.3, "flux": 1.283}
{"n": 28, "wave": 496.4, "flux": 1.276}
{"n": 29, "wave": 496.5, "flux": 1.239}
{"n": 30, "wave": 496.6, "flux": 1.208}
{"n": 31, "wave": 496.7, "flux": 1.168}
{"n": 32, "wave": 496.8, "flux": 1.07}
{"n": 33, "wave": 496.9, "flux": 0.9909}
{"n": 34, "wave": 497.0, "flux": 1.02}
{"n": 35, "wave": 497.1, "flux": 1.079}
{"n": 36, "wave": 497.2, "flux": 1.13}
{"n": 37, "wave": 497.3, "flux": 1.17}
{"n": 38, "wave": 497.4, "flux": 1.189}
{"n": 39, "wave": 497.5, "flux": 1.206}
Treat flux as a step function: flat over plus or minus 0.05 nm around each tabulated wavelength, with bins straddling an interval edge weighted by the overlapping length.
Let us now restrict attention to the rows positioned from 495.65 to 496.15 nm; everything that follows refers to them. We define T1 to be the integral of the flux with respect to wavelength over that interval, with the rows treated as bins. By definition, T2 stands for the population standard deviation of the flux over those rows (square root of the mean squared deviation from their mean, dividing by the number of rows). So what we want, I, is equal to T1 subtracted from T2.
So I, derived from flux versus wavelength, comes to -0.5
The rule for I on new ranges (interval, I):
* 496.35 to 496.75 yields -0.4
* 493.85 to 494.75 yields -1.0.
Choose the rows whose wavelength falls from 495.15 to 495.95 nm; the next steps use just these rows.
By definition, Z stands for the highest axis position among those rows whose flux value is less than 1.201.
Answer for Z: 495.9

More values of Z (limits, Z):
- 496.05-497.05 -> 497.0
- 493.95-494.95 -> 494.2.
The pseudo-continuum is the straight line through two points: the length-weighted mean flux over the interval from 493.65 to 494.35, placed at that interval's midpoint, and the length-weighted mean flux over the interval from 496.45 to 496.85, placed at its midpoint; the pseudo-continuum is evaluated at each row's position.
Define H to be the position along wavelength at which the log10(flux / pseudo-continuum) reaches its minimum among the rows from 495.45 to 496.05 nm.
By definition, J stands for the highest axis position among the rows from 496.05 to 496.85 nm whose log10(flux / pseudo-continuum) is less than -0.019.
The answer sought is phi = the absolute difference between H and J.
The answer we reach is 1.20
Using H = 495.6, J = 496.8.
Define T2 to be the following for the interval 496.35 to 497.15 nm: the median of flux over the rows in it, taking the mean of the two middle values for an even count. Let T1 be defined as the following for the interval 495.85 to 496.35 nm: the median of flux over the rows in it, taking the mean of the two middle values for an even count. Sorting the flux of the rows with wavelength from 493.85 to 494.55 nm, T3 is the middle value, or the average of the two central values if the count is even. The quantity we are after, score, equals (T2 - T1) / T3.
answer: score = -0.14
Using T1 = 1.28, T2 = 1.12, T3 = 1.18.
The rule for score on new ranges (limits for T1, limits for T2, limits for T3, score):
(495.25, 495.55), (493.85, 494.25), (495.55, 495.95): 0.01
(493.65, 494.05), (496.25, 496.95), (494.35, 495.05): 0.11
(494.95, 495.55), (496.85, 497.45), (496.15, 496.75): 0.00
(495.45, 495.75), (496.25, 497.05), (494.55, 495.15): 0.08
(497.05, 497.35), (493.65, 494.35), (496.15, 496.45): -0.04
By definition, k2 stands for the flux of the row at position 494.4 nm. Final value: 1.241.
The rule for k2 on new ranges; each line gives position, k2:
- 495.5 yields 1.091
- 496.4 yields 1.276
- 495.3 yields 1.095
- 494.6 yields 1.231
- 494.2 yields 1.177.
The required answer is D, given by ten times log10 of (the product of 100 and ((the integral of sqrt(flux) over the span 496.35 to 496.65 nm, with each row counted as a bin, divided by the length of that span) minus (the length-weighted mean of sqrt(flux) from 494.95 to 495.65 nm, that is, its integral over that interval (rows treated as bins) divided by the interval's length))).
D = 7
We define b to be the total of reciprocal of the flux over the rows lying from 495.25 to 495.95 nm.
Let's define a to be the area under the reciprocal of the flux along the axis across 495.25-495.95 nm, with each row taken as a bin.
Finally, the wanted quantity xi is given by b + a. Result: 7.0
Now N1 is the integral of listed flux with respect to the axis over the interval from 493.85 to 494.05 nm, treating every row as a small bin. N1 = 0.214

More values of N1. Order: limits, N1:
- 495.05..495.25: 0.226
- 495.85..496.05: 0.238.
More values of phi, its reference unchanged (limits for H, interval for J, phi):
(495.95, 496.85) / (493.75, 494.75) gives 2.90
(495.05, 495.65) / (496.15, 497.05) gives 1.40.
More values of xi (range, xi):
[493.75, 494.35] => 5.9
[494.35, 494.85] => 4.4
